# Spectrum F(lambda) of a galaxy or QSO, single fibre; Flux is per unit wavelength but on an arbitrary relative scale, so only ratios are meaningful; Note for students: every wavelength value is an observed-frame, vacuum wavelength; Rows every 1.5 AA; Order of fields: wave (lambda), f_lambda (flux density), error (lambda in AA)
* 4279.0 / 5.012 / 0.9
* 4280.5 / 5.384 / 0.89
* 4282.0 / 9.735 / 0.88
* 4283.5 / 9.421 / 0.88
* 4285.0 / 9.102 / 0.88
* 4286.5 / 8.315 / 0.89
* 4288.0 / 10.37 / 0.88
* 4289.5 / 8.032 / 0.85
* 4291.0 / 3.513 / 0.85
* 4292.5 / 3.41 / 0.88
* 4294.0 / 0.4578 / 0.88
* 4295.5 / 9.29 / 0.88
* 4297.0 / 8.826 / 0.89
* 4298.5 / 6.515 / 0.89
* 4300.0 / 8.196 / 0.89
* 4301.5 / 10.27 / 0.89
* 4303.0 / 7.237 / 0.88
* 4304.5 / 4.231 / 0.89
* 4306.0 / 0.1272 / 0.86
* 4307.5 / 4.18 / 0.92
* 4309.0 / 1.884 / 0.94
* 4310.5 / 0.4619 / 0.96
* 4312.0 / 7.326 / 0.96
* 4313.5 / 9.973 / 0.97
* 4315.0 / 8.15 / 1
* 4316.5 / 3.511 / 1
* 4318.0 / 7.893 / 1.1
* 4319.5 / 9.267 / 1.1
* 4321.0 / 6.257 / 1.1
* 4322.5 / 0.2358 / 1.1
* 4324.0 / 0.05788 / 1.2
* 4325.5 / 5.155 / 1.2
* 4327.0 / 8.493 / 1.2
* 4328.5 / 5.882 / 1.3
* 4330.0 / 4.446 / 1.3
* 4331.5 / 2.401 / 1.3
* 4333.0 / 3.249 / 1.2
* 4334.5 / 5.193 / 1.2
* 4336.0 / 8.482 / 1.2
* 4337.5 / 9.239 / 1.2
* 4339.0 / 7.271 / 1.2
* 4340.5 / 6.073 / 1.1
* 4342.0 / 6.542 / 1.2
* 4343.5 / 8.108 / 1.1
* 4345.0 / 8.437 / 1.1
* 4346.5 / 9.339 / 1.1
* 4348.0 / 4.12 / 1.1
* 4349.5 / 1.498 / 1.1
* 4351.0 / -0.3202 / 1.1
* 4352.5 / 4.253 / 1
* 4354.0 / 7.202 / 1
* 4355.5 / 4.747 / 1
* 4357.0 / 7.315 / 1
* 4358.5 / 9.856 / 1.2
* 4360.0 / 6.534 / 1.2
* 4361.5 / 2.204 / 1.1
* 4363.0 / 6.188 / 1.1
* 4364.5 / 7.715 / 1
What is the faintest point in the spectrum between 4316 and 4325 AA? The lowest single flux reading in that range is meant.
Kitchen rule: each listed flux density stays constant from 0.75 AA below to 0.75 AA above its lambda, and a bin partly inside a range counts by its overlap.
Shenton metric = 0.05788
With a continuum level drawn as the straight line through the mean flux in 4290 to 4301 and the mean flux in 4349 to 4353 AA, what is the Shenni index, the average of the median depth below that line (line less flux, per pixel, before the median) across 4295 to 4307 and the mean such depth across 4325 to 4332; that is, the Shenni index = -2.13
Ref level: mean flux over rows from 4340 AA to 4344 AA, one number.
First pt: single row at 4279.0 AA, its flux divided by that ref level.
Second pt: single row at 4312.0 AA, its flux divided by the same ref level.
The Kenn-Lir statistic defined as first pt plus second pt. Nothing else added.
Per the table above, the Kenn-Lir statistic 1.79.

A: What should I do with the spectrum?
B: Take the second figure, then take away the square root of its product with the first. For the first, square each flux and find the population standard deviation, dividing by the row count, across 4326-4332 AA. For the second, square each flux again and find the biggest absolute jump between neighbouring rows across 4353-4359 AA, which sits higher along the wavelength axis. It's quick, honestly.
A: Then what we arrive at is 11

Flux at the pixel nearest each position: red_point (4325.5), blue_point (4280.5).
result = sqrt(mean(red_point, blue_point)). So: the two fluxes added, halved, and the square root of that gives 2.30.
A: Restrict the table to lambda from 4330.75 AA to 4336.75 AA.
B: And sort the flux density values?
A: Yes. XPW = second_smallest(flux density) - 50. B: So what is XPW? -46.8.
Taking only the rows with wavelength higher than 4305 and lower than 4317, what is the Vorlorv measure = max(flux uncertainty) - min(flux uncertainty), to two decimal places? 0.14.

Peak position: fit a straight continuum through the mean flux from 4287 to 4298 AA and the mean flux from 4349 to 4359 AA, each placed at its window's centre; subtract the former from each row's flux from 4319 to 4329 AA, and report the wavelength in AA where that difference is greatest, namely 4319.5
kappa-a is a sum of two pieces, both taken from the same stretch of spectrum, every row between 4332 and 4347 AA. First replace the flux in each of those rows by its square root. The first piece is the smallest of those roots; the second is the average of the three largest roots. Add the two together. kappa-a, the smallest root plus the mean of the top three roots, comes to 4.8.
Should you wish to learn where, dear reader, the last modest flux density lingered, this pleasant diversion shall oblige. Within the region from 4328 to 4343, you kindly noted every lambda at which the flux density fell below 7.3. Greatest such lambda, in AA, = 4342.0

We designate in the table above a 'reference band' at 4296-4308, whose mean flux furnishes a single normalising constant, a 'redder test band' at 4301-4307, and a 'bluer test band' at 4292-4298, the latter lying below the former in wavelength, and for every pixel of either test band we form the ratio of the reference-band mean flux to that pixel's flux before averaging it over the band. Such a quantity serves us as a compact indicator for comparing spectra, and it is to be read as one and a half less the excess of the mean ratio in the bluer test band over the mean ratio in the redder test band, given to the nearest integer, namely 10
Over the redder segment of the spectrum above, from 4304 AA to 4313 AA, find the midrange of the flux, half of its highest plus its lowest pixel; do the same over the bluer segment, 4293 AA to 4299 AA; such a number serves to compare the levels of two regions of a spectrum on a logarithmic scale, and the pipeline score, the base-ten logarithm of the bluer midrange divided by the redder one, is 0.12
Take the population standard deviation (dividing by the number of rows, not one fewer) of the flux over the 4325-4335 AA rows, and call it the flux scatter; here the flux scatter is 1.8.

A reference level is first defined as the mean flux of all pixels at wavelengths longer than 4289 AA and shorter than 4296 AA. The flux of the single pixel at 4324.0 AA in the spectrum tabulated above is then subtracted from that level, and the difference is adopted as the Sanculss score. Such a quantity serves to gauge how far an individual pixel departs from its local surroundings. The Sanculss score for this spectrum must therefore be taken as 5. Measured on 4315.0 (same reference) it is -3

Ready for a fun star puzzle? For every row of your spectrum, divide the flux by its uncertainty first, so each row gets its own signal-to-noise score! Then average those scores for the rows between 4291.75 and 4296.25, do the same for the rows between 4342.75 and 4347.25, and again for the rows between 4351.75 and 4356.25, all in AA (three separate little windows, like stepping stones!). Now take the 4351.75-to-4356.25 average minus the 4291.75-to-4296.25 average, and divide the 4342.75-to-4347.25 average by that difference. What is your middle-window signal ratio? 19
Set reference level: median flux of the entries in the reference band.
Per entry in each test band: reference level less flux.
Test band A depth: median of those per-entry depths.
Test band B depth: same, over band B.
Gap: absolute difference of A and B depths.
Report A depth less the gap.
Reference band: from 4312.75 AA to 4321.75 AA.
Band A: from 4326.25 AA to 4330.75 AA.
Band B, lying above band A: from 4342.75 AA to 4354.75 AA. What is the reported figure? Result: 2.0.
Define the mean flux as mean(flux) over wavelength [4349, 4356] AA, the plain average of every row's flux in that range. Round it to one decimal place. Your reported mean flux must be 3.5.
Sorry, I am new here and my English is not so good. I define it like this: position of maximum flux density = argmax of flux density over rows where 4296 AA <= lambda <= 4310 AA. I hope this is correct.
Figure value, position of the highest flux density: 4301.5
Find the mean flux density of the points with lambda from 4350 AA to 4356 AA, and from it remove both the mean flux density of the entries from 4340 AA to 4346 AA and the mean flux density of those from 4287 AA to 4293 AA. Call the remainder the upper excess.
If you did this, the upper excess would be -10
